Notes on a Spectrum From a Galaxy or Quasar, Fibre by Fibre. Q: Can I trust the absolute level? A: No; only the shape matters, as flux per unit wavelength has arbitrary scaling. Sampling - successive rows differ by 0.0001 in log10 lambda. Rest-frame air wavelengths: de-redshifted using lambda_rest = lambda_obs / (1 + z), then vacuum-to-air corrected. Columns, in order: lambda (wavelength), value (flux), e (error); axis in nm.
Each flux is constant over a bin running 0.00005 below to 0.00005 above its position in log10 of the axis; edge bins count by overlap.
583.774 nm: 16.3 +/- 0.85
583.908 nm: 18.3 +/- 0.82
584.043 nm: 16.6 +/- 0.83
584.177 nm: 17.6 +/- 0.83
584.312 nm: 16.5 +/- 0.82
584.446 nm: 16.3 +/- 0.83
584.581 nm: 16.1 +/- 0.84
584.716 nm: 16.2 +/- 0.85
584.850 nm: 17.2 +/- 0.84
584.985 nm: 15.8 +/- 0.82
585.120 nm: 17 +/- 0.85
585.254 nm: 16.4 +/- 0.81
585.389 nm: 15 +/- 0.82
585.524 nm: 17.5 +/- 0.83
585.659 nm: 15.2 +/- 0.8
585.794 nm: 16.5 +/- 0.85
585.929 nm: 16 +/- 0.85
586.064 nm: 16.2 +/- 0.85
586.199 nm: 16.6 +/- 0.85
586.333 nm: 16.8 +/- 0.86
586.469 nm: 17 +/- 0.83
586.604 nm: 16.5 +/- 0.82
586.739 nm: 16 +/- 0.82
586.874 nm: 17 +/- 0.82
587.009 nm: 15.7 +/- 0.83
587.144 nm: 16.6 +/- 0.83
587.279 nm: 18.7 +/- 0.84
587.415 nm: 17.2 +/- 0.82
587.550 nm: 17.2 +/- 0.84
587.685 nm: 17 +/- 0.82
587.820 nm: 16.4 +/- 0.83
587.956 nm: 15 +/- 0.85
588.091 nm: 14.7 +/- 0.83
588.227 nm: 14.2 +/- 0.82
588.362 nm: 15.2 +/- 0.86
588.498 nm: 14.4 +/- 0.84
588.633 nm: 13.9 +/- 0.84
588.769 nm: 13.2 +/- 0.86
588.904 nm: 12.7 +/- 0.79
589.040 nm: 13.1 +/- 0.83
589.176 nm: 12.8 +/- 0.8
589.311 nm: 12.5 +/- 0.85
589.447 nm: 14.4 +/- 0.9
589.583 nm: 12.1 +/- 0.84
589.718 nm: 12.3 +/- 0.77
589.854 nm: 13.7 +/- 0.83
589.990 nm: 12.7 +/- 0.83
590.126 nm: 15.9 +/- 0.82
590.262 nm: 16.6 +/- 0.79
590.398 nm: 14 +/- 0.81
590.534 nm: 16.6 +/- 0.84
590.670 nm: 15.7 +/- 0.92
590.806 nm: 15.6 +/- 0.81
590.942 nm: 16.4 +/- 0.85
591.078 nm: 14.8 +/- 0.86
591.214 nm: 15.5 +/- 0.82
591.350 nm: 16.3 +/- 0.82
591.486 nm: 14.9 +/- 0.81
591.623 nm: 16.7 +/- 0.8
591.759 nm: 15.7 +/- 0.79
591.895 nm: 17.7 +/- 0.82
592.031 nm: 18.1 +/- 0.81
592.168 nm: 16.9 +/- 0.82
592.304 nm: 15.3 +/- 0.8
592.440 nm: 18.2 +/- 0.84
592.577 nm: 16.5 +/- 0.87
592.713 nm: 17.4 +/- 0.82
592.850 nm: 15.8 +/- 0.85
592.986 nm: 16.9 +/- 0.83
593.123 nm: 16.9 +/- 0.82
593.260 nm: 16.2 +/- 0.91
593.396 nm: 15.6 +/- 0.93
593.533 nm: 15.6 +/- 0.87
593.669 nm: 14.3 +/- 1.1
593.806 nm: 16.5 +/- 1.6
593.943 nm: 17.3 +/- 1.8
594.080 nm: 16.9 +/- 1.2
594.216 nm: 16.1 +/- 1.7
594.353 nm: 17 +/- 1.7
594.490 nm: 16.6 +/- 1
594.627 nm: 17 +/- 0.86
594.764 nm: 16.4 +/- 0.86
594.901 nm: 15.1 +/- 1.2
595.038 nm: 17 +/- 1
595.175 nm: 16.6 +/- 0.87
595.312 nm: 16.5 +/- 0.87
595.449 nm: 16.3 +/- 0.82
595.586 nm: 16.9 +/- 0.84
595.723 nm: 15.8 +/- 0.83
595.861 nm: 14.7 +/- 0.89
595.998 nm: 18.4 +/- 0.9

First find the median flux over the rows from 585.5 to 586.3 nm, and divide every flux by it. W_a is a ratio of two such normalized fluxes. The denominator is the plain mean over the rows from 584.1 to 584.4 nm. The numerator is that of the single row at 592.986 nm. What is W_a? 0.99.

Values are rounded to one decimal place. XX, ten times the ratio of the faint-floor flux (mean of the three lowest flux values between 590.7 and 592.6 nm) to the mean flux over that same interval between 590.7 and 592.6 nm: 9.2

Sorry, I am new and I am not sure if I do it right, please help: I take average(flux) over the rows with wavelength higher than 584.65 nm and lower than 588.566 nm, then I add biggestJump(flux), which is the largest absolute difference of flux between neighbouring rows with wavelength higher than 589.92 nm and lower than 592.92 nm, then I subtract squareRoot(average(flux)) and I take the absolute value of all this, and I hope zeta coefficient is 15.4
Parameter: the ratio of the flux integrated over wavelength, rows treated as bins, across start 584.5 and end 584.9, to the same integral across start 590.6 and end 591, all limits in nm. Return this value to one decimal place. 1.0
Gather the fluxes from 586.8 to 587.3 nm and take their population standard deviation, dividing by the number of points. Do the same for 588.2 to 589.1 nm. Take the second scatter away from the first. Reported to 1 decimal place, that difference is 0.3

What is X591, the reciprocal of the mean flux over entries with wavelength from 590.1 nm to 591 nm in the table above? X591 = 0.0632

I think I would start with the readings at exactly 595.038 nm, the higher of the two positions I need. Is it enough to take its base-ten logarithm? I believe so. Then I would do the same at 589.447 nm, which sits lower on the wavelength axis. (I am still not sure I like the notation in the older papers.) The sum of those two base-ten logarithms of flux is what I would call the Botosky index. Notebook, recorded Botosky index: 2.39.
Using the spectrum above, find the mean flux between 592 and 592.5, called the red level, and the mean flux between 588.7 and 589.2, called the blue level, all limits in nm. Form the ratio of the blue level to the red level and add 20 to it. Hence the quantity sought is 20.8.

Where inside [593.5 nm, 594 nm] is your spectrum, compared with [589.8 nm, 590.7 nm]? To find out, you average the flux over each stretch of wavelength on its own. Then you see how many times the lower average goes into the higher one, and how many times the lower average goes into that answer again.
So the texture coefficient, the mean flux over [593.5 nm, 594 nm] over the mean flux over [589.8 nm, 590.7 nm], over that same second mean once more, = 0.071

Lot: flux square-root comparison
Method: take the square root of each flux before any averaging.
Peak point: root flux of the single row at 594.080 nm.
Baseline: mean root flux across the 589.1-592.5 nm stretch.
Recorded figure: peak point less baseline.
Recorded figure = 0.212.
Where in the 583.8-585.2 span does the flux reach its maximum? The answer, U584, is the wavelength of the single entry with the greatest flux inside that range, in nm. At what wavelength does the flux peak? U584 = 583.908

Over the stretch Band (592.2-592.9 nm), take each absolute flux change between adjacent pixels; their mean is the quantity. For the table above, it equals 1.8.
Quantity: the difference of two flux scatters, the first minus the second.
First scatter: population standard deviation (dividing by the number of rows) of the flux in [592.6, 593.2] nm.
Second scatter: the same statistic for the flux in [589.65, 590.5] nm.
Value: -1.0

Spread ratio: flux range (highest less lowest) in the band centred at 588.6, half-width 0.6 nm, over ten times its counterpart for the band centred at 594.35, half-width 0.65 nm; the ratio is 0.11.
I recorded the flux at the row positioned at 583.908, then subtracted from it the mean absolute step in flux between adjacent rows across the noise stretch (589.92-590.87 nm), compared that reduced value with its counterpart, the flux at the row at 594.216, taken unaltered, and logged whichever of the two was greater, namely 16.6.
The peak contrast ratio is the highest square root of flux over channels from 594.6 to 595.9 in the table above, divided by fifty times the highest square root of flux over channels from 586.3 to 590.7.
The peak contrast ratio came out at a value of 0.0191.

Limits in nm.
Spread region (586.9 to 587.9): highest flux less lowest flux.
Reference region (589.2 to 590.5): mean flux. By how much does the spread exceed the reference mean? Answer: -11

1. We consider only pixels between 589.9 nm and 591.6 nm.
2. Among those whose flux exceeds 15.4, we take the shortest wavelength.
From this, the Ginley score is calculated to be 590.126 nm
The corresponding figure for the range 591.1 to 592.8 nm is 591.214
